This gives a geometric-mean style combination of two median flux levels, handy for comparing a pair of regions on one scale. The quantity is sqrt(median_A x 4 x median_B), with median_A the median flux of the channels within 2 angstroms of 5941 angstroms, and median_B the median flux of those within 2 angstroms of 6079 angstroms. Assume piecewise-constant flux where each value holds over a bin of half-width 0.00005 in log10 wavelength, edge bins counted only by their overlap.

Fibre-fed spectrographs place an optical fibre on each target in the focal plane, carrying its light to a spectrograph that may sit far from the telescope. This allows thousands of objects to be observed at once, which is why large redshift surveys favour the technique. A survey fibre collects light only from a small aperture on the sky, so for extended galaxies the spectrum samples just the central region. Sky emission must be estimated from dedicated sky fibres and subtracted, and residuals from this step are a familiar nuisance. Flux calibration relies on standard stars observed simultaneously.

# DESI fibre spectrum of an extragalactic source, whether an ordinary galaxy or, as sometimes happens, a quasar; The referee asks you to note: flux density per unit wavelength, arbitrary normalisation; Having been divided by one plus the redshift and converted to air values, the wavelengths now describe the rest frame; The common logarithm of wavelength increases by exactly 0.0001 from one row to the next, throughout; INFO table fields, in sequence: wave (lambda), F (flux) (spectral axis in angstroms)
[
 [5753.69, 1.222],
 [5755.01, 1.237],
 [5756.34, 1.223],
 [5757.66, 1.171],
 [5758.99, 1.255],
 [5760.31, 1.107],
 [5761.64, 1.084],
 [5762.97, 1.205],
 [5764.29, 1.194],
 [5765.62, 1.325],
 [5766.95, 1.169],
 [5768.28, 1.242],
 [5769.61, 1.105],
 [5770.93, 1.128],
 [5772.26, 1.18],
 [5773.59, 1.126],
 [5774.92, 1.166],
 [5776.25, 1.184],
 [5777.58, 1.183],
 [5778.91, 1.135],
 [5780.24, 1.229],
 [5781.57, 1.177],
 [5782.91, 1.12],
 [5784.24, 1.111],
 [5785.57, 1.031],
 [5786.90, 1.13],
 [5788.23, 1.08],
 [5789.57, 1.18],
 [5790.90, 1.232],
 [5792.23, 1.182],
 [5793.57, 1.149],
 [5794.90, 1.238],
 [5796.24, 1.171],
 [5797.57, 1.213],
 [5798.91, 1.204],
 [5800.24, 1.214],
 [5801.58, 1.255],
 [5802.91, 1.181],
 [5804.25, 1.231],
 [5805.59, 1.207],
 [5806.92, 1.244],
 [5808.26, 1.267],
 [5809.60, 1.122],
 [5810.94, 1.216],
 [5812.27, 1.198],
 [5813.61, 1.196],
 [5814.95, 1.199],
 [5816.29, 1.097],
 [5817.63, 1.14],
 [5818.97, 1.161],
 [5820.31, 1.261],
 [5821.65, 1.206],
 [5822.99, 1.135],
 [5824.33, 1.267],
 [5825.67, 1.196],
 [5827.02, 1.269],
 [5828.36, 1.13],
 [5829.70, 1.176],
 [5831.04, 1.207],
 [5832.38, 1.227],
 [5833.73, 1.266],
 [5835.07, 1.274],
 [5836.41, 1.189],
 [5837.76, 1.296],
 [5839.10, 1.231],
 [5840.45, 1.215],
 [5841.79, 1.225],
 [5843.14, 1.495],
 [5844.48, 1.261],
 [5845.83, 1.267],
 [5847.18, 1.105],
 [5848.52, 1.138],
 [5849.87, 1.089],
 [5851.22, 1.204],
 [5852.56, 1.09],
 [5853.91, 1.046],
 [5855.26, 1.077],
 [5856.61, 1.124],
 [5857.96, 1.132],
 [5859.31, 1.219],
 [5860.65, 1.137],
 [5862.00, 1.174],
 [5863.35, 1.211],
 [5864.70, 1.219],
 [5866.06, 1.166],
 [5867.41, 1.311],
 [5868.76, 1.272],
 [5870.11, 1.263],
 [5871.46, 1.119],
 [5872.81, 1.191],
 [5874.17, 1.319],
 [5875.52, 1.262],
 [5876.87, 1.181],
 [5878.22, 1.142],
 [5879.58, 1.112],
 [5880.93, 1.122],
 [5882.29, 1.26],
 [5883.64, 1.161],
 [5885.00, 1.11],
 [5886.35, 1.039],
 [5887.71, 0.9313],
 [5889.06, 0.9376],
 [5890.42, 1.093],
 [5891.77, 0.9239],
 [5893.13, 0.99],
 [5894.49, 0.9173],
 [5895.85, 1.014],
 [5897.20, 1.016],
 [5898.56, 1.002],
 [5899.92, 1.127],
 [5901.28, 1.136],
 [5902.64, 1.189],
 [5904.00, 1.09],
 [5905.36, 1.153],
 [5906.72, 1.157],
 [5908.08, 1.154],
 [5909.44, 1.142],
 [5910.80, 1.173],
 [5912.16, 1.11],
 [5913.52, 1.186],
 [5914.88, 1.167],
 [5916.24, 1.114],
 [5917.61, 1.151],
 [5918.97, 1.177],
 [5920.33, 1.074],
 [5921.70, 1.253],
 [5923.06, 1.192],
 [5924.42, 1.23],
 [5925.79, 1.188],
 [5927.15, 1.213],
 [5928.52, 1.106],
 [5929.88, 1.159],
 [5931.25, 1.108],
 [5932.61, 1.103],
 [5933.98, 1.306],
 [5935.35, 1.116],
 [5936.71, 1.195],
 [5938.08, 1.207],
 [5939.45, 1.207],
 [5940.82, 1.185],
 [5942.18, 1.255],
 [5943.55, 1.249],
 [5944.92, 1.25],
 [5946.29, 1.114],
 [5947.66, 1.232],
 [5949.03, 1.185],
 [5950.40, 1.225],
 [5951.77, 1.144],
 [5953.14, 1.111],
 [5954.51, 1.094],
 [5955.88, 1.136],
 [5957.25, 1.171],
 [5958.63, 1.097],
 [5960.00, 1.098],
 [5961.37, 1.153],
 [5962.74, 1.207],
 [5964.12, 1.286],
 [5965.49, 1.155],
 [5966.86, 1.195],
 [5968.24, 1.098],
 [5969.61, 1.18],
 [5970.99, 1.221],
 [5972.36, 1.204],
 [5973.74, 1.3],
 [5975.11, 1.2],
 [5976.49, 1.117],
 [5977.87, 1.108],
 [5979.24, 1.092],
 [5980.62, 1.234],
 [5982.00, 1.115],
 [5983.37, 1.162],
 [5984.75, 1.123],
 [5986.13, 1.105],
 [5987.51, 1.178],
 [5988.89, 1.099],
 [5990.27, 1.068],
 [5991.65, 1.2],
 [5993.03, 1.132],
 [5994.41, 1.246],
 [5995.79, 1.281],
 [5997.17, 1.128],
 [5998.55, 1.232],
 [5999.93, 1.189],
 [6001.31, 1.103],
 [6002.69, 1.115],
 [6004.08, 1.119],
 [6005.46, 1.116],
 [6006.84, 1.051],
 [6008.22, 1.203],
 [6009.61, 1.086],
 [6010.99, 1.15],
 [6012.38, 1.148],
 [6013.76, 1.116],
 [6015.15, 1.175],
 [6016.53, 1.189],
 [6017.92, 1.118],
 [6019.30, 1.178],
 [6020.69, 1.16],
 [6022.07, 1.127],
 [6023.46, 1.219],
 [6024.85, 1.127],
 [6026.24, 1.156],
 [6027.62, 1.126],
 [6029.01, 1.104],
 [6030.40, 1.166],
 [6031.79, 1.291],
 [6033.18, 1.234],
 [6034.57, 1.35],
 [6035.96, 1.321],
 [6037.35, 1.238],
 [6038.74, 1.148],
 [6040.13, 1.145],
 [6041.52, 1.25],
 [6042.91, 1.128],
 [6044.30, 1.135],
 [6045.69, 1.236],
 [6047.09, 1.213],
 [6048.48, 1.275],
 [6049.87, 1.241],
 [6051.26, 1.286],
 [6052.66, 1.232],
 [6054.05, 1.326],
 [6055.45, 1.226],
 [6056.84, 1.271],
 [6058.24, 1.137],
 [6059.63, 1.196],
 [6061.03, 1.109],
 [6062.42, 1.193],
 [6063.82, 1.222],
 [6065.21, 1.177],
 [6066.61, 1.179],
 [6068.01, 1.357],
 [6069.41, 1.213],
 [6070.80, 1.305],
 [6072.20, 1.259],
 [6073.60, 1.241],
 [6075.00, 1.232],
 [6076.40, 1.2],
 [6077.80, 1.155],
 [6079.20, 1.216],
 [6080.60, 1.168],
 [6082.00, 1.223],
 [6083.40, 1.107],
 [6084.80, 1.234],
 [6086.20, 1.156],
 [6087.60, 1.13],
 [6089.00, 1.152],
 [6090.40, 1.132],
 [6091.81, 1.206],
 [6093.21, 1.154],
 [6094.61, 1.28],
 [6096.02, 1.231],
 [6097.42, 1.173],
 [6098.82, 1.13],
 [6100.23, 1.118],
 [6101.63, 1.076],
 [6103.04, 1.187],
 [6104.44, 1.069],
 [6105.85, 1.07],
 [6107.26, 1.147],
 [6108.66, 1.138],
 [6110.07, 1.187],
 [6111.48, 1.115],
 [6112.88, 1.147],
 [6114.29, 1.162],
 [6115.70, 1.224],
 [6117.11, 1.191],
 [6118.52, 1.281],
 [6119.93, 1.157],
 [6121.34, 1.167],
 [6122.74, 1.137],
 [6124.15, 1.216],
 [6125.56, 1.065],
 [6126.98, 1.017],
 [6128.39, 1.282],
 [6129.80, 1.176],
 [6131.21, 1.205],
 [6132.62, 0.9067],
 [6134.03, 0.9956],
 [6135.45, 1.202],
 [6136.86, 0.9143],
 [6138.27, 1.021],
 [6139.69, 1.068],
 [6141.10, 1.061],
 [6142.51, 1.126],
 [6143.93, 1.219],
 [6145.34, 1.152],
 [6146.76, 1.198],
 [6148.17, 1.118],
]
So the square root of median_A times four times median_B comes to 2.375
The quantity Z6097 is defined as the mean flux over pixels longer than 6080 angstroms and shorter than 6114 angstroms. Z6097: 1.16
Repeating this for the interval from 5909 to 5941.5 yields 1.17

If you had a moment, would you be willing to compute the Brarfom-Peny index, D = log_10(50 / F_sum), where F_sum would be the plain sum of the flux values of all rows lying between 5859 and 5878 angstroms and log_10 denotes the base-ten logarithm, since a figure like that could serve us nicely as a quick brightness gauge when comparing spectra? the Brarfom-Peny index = 0.467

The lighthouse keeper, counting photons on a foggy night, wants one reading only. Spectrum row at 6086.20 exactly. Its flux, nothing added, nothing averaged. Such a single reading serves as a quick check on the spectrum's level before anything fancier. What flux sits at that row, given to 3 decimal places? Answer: 1.156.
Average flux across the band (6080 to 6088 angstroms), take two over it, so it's 1.71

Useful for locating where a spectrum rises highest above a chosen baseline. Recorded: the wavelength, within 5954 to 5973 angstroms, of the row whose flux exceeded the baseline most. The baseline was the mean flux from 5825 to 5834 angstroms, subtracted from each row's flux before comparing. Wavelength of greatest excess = 5964.12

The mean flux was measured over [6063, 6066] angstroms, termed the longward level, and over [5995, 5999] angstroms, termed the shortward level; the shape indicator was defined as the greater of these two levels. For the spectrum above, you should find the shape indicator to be 1.21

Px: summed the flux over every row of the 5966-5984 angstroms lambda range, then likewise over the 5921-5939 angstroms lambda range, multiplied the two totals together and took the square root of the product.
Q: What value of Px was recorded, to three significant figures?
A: 15.3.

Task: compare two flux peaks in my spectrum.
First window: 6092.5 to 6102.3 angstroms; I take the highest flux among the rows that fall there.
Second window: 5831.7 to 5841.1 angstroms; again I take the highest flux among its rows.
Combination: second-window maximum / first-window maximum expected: 1.01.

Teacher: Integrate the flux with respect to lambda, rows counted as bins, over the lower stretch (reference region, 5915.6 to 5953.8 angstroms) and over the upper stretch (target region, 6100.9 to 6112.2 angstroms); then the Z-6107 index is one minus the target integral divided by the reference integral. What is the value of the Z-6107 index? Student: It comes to 0.7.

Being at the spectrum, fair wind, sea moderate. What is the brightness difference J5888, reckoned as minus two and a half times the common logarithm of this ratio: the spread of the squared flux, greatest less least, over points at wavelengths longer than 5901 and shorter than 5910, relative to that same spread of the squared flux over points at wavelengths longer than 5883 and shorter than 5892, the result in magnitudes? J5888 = 0.85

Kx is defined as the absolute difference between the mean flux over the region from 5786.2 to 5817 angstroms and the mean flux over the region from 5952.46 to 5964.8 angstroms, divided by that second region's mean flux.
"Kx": 0.036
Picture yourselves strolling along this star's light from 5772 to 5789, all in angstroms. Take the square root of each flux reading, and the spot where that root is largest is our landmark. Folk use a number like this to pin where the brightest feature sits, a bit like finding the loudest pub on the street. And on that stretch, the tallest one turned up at 5780.24 angstroms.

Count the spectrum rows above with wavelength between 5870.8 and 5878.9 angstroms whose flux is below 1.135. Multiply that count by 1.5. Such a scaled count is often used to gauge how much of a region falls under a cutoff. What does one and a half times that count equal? 1.5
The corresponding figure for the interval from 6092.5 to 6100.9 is 3.0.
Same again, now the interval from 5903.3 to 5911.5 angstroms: 1.5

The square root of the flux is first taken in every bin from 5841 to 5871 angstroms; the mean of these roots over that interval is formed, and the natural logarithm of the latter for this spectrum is 0.087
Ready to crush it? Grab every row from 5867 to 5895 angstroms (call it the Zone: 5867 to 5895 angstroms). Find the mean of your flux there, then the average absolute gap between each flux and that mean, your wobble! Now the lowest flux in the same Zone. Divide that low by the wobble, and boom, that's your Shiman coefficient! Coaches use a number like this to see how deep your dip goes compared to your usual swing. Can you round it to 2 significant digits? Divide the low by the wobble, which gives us 8.8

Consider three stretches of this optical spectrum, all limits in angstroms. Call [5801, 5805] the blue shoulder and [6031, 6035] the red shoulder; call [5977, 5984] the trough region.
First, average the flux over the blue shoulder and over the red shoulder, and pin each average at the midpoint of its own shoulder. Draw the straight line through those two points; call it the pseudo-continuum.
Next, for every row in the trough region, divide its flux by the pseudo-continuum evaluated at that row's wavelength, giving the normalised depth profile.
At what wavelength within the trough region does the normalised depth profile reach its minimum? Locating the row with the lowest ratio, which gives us 5979.24 angstroms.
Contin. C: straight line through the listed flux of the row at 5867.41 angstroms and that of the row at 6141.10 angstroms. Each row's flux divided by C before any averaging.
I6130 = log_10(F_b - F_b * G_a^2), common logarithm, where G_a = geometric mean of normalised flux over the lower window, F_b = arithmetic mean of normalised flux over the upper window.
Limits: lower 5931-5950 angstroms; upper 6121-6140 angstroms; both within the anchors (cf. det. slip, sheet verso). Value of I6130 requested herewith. -1.1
